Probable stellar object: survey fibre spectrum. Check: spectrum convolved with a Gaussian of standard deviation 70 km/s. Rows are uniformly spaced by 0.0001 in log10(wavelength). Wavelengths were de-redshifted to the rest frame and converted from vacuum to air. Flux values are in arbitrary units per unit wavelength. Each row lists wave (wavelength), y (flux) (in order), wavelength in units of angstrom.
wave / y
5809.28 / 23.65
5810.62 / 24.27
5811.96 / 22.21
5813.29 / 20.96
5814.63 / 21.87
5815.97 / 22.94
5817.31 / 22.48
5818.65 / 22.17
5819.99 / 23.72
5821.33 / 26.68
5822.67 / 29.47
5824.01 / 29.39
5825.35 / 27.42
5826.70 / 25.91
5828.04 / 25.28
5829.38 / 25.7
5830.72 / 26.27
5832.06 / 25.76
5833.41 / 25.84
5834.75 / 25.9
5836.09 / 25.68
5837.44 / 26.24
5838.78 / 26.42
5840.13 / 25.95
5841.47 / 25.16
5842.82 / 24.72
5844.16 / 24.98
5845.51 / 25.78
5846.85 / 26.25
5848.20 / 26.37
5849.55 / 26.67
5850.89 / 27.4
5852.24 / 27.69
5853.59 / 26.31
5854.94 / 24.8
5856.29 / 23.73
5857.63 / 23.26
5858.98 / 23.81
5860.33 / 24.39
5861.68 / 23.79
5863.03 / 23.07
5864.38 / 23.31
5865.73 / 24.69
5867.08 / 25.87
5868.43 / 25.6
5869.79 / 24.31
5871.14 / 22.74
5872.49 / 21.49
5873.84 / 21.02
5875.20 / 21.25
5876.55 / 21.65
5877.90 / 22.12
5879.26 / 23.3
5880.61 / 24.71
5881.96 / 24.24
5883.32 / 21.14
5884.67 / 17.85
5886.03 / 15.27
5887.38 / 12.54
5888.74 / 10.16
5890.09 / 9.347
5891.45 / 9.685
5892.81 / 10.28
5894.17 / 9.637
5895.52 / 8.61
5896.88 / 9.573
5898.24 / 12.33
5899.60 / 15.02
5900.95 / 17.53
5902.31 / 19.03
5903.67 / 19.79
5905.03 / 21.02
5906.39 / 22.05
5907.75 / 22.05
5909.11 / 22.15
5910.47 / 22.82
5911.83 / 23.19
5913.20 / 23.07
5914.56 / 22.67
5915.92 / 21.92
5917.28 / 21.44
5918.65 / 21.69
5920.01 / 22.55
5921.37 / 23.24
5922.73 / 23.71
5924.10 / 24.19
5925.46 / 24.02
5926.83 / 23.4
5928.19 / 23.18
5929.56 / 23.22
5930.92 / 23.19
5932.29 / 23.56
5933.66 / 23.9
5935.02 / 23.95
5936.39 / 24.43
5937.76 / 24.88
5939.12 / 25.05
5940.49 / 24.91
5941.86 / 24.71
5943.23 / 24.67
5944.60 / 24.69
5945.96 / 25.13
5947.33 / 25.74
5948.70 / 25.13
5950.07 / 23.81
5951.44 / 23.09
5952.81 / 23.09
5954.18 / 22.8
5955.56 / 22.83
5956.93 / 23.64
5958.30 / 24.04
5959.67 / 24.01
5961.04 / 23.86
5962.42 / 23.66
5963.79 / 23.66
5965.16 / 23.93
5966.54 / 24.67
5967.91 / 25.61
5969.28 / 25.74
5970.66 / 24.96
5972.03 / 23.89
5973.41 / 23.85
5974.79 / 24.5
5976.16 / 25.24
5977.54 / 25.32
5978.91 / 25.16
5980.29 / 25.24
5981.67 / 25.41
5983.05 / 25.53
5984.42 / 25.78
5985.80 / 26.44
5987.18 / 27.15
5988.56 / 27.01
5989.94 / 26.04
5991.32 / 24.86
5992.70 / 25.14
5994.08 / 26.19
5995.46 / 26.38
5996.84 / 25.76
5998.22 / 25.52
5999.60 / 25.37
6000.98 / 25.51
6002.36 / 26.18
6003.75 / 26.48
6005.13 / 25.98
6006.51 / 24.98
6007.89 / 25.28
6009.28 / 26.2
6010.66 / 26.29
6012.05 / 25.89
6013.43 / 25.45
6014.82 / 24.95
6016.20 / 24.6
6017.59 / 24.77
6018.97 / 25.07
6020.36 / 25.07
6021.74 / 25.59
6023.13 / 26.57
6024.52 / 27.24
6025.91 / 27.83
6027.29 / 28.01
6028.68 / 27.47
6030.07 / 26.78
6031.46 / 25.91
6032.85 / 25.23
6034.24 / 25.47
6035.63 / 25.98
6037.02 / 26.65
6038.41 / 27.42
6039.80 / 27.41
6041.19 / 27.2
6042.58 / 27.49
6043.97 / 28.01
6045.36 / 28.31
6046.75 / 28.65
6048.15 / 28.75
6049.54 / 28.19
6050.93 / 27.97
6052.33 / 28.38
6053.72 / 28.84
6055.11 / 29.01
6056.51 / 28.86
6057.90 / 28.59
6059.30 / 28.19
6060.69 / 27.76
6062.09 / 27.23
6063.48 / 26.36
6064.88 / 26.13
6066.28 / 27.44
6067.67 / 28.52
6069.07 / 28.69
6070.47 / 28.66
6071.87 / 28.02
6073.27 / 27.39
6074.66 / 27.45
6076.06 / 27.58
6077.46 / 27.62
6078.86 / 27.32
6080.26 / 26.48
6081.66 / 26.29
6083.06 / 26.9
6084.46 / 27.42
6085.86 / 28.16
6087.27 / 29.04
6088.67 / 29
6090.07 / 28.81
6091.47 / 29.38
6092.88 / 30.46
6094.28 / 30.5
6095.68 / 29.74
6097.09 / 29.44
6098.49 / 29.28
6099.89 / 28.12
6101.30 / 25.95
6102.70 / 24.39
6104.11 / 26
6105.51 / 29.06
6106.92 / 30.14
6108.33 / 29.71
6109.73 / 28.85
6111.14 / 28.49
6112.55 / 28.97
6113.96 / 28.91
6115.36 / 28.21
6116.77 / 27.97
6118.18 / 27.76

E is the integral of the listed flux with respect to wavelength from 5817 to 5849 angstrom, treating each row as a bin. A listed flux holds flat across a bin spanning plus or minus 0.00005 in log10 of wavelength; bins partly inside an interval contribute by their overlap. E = 827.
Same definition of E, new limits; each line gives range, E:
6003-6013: 259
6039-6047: 223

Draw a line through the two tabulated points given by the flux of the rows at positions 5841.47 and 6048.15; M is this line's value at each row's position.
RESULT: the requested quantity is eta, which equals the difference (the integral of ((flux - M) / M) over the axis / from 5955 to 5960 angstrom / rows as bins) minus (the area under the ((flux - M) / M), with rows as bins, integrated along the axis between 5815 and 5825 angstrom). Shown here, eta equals -0.8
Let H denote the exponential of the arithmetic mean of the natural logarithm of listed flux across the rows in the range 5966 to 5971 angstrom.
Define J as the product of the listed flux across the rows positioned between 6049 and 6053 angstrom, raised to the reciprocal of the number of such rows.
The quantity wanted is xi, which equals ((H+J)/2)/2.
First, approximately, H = 25.2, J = 28.2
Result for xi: 13.4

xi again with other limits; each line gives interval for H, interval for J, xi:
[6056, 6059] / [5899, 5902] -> 11.2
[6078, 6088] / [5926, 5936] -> 12.7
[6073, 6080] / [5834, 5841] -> 13.4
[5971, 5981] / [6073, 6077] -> 13.1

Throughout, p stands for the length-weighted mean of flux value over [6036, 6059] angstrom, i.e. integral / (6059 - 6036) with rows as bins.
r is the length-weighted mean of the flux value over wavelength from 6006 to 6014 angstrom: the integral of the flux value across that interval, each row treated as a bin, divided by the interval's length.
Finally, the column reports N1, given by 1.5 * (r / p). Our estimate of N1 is 1.37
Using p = 28.1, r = 25.7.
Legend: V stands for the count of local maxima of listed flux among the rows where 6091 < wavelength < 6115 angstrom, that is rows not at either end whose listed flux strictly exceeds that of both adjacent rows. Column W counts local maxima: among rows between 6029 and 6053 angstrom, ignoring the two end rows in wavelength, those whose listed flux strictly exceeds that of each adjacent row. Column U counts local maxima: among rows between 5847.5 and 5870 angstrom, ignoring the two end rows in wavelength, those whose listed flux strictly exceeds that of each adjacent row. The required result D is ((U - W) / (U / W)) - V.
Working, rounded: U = 3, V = 3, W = 2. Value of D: -2.3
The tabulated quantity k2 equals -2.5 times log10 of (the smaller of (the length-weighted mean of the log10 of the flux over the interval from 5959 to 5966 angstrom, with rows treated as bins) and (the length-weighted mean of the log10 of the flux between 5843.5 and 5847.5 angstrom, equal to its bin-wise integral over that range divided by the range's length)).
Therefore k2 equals -0.347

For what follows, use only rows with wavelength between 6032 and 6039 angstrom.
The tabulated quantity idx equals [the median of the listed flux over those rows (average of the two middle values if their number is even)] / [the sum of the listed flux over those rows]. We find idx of 0.199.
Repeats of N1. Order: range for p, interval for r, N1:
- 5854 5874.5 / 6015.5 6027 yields 1.64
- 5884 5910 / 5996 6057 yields 2.66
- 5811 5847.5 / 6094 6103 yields 1.68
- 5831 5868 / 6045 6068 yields 1.66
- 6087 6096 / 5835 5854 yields 1.32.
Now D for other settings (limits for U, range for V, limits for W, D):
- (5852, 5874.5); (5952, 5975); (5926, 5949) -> -3.5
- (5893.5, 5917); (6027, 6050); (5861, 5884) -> -4.0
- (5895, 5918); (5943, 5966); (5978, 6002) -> -4.0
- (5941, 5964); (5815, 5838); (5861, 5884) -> -3.0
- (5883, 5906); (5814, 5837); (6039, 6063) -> -6.0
